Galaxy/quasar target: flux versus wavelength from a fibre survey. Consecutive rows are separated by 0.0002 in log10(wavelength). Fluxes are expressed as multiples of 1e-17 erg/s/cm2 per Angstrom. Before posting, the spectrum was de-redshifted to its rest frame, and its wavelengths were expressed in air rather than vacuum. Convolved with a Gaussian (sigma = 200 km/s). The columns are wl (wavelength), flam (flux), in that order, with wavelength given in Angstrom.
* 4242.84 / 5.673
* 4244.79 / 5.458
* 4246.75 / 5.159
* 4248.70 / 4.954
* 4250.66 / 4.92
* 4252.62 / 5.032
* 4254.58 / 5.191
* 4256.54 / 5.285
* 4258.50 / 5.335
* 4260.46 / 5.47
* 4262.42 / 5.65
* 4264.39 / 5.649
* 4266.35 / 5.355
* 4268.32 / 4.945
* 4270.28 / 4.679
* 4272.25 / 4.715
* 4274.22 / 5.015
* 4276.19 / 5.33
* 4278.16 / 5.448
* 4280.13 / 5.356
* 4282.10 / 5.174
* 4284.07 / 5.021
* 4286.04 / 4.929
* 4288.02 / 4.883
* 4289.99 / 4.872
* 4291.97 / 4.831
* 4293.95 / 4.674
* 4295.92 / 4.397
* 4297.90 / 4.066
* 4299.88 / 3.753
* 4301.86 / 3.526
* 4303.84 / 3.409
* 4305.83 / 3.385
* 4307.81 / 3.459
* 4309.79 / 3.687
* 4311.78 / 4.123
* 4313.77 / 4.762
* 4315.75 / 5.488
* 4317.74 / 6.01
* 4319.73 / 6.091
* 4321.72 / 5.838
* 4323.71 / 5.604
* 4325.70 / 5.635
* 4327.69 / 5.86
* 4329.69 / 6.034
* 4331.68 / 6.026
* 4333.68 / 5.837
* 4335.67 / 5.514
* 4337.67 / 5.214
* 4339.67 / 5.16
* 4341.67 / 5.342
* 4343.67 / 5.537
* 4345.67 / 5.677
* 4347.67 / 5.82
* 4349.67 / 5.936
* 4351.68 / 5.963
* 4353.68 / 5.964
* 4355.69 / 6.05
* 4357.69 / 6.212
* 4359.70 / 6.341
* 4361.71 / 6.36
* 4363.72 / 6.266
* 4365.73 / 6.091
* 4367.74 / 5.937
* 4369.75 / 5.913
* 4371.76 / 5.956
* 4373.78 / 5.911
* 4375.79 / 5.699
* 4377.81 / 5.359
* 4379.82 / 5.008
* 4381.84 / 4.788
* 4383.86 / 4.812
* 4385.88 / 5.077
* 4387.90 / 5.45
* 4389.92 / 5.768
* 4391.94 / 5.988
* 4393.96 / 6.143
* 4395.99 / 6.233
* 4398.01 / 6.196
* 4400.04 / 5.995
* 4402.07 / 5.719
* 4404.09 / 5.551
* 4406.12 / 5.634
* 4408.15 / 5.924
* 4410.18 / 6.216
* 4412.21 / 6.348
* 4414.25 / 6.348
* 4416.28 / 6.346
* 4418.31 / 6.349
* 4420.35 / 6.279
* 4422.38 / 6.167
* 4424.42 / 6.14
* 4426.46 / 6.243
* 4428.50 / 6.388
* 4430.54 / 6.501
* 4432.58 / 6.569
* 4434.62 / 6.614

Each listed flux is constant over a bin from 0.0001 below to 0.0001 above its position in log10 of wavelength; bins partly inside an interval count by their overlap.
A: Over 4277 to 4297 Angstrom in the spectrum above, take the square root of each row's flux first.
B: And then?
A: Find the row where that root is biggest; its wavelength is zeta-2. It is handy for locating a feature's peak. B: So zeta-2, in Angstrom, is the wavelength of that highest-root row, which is 4278.16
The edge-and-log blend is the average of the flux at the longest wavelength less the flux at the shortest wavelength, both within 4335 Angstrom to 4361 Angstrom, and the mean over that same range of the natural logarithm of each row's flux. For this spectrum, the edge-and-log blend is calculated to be 1.3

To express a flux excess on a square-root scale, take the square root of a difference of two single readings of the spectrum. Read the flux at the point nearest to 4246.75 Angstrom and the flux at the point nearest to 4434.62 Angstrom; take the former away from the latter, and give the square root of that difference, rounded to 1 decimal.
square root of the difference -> 1.2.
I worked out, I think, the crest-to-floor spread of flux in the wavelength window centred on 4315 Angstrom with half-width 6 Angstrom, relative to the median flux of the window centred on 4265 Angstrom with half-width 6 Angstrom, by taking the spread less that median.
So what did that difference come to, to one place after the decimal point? -3.0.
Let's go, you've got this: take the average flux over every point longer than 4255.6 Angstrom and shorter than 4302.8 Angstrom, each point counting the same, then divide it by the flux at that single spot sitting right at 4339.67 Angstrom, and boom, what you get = 0.956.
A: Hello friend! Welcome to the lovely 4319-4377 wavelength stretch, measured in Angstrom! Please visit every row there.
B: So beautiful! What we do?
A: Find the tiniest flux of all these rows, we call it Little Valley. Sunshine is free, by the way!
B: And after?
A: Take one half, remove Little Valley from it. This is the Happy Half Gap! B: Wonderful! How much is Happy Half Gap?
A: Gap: -4.7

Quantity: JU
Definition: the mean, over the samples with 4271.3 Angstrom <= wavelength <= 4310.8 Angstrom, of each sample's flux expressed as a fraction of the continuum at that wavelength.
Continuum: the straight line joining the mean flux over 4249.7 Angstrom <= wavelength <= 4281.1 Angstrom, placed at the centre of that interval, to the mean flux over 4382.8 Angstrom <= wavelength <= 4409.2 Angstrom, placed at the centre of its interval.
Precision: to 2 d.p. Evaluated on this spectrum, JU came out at 0.85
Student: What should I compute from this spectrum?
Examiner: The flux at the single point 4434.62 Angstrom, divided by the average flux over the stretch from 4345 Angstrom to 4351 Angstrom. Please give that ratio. 1.14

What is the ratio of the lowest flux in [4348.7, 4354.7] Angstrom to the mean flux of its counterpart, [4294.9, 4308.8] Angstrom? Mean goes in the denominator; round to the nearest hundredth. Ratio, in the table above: 1.60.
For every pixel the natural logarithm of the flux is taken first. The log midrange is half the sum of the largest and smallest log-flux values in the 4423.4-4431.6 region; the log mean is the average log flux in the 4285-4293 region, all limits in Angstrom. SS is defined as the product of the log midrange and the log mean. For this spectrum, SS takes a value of 2.92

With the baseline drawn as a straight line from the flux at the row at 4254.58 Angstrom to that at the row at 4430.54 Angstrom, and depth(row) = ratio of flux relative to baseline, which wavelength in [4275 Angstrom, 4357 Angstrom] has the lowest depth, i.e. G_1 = 4305.83 Angstrom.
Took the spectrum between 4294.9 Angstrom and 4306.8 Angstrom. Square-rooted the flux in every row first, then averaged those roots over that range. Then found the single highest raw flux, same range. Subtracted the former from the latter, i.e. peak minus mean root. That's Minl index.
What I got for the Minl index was 2.5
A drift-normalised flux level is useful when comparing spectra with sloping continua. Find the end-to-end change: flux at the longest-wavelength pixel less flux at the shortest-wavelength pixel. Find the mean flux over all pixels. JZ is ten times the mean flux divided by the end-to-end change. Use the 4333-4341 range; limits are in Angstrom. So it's -80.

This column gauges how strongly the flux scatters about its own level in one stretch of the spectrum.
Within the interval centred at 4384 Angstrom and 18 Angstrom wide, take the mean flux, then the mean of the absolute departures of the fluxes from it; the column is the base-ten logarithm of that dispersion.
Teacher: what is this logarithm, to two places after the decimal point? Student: -0.44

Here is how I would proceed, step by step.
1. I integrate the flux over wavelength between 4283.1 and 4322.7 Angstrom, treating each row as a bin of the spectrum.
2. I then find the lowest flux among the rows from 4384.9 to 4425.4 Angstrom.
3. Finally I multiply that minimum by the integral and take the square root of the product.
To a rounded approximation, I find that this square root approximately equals 30.3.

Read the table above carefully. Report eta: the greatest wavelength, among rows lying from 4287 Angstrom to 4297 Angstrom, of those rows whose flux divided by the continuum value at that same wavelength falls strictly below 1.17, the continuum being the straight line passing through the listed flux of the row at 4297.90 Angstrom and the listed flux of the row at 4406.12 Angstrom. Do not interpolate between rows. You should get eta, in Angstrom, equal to 4295.92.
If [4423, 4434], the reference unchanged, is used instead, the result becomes 4432.58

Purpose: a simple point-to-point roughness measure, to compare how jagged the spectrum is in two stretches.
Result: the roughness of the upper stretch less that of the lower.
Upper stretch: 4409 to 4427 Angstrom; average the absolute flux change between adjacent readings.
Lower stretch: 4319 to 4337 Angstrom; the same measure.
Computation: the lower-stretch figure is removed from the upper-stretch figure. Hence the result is -0.12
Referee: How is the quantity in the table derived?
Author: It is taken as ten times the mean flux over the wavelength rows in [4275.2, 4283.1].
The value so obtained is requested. 53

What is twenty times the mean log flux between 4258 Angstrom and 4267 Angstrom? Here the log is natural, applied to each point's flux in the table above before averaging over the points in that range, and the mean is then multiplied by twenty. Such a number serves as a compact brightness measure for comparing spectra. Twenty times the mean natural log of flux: 34.1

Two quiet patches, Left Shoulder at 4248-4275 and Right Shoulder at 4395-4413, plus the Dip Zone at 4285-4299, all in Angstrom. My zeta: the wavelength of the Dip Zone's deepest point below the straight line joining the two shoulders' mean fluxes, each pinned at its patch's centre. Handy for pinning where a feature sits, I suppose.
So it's 4297.90 Angstrom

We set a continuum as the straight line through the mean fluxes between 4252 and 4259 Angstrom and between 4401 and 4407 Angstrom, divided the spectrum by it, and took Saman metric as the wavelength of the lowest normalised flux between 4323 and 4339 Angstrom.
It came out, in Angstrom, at 4337.67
